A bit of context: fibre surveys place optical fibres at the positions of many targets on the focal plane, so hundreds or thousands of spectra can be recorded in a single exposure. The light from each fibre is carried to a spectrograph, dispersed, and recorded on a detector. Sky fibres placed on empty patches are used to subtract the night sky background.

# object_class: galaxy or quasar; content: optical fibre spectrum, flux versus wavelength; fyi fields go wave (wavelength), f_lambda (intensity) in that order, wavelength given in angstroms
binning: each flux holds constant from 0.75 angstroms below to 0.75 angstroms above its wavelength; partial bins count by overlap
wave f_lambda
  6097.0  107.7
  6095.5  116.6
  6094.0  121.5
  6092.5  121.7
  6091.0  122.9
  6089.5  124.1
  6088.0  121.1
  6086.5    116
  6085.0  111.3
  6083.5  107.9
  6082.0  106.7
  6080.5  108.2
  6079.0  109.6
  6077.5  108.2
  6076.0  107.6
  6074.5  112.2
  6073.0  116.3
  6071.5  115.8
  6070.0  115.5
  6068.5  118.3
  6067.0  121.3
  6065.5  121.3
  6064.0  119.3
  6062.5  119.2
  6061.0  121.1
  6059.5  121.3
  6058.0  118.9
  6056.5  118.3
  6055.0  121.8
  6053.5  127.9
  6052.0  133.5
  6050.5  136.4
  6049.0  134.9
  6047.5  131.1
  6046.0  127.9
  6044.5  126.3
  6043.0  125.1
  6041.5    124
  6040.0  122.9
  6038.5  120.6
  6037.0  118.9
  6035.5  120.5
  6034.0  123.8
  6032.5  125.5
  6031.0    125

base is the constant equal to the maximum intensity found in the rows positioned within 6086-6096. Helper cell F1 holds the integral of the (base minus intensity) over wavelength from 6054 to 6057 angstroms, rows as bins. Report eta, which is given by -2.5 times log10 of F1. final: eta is -2.47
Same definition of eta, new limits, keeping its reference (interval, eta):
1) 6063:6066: -2.69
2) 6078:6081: -4.15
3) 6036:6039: -2.79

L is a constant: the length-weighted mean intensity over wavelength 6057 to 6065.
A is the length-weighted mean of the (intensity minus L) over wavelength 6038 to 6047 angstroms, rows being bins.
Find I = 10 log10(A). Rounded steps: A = 4.8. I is 7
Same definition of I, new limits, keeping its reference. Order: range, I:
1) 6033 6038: 1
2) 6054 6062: -3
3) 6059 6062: 0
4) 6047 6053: 11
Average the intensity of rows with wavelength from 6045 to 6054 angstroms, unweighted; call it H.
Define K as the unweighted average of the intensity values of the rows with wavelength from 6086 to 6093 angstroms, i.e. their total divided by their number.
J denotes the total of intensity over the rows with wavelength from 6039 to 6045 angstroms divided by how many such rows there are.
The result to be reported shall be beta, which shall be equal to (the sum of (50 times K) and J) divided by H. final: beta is 47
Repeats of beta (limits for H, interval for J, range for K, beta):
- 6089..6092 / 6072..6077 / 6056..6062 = 49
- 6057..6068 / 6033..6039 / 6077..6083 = 46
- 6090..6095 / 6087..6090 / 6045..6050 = 55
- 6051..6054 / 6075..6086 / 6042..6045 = 49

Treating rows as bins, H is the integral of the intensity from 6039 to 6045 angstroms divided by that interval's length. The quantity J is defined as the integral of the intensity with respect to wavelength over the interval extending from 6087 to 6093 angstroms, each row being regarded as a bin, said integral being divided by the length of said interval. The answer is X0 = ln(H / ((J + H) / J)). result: 4.12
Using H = 124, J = 122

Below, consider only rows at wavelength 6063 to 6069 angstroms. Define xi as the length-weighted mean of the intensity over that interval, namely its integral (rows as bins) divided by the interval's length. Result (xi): 120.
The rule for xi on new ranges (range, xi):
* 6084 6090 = 117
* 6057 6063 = 120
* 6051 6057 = 126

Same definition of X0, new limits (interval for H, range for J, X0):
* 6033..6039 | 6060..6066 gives 4.10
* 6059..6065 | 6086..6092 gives 4.10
